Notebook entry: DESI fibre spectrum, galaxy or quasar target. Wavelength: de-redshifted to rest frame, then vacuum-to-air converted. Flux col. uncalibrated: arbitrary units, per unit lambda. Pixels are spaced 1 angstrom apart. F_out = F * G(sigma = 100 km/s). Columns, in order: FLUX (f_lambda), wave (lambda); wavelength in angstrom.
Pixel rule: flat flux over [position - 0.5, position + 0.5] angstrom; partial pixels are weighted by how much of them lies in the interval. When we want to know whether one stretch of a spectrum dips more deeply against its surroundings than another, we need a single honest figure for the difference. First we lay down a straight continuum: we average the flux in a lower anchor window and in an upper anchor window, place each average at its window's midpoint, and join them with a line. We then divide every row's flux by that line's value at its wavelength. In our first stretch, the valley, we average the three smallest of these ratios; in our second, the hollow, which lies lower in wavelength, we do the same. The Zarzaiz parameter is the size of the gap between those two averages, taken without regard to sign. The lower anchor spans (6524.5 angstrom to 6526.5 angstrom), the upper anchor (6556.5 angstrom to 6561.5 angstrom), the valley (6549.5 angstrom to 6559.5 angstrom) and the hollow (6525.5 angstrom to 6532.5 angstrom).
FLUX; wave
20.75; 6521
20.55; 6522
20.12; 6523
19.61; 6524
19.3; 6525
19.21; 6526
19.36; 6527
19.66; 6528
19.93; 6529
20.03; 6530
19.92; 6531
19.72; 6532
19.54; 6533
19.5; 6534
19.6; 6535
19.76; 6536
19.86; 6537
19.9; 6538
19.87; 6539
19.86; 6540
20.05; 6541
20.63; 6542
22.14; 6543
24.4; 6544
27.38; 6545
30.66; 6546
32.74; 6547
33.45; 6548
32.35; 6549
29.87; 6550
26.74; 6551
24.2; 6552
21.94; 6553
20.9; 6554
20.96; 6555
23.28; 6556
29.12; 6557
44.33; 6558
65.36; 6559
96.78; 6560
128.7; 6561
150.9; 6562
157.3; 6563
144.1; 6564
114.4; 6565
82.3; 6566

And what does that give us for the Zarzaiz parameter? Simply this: 0.38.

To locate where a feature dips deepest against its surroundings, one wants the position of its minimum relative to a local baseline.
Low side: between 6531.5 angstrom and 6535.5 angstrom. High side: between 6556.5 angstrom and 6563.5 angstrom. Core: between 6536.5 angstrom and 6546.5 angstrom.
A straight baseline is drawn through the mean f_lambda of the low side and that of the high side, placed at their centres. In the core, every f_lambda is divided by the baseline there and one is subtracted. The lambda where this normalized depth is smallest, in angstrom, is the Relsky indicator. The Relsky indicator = 6542 angstrom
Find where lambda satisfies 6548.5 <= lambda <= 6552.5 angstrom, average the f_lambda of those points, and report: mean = 28.3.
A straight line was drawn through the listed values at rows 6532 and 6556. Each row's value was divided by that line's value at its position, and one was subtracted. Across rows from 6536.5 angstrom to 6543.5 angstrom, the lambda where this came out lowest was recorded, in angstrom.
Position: 6540 angstrom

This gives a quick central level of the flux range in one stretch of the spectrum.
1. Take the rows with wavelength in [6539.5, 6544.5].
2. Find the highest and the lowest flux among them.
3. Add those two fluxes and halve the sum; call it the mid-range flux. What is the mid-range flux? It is 22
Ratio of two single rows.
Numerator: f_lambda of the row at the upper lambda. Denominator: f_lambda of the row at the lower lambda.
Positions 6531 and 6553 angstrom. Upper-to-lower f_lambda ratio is 1.1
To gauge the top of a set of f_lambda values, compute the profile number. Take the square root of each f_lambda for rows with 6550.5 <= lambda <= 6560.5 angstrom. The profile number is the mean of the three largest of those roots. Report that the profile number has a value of 8.2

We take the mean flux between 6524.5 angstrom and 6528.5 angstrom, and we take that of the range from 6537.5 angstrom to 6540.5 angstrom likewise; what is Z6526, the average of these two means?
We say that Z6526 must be 19.6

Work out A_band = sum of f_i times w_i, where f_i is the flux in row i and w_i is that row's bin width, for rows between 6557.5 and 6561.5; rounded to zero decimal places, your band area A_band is 335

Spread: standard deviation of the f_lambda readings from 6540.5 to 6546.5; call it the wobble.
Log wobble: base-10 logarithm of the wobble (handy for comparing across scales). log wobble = 0.6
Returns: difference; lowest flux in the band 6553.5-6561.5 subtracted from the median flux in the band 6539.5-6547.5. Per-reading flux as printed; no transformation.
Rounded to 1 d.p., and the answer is 2.4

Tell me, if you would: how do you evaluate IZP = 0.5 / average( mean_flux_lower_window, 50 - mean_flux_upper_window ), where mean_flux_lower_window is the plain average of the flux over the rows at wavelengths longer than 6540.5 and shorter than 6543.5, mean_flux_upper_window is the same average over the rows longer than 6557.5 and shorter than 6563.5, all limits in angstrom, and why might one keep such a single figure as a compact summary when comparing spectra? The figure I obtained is -0.028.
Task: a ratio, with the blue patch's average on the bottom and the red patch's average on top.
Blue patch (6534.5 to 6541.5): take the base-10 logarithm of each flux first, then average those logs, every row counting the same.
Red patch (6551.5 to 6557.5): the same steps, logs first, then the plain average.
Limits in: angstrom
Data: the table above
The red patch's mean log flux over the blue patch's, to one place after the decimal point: 1.1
